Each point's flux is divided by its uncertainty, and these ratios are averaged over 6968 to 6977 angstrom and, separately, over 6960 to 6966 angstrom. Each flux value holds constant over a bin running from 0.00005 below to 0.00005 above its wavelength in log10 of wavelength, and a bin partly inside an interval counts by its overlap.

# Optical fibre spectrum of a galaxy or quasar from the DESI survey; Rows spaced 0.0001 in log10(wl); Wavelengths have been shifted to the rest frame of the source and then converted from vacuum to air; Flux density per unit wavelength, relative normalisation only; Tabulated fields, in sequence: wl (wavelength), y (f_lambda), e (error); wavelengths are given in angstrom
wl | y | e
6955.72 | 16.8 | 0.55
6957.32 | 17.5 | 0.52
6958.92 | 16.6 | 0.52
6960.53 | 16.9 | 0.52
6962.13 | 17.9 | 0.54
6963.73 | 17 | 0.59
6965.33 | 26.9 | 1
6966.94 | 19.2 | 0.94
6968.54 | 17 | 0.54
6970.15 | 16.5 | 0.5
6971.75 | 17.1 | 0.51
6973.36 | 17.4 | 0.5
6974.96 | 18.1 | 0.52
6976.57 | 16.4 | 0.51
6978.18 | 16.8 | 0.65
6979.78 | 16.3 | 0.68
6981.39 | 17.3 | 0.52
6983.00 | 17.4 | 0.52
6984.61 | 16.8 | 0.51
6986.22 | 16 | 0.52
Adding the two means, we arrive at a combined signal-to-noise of 64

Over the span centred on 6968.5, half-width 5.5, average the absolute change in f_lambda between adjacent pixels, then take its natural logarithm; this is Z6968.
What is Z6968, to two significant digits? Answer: 1.3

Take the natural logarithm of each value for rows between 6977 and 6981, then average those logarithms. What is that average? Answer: 2.81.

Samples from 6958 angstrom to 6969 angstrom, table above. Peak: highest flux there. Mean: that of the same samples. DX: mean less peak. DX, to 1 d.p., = -8.1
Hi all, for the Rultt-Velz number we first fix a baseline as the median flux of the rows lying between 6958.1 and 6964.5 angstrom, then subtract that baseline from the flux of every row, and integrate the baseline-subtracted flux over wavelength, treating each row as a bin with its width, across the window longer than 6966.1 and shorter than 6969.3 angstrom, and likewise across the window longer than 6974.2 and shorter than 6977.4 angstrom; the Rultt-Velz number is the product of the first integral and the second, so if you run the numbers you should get 4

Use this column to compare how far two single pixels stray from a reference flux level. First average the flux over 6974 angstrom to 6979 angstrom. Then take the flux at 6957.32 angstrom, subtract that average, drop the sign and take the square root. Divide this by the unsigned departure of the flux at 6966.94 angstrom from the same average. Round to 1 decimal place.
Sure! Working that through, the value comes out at 0.3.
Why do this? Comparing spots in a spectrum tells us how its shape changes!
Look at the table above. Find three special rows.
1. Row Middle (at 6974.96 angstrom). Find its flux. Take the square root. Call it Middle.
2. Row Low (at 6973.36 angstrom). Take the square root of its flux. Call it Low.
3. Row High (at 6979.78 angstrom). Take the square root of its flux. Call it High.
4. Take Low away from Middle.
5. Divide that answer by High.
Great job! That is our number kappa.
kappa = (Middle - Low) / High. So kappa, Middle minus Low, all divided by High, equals 0.021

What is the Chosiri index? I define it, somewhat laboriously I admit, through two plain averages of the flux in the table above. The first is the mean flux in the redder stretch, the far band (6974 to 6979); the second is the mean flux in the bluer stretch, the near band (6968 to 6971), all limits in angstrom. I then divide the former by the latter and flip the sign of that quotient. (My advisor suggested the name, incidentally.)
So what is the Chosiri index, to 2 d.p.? -1.02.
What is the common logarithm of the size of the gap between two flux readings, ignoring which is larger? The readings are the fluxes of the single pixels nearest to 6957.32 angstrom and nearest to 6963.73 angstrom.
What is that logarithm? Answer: -0.3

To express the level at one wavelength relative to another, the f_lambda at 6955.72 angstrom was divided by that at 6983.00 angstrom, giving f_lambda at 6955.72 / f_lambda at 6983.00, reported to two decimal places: 0.97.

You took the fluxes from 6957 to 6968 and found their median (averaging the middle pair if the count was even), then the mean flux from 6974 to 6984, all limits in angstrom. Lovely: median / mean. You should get 1.03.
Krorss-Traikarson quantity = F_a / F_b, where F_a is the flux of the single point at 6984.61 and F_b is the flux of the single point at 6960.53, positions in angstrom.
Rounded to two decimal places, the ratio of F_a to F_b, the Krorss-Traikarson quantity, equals 0.99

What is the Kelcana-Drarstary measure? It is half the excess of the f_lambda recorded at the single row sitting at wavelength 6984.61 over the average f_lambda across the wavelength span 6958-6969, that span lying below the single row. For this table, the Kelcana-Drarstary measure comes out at -1.0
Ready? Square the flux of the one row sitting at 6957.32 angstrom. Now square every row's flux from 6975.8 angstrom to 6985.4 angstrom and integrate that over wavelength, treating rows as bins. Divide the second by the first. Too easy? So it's 8.9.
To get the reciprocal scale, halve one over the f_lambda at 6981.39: 0.0289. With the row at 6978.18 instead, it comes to 0.0298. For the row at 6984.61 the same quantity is 0.0298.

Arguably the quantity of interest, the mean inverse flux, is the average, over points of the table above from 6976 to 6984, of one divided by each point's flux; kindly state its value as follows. 0.059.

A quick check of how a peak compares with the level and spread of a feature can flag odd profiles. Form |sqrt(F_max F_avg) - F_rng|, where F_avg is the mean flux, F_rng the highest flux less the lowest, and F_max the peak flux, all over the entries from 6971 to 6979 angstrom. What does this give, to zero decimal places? 16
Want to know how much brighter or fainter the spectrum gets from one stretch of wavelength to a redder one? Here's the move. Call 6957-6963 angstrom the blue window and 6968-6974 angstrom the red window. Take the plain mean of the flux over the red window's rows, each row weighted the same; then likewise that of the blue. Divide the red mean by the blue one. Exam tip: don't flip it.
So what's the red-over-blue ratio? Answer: 0.987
